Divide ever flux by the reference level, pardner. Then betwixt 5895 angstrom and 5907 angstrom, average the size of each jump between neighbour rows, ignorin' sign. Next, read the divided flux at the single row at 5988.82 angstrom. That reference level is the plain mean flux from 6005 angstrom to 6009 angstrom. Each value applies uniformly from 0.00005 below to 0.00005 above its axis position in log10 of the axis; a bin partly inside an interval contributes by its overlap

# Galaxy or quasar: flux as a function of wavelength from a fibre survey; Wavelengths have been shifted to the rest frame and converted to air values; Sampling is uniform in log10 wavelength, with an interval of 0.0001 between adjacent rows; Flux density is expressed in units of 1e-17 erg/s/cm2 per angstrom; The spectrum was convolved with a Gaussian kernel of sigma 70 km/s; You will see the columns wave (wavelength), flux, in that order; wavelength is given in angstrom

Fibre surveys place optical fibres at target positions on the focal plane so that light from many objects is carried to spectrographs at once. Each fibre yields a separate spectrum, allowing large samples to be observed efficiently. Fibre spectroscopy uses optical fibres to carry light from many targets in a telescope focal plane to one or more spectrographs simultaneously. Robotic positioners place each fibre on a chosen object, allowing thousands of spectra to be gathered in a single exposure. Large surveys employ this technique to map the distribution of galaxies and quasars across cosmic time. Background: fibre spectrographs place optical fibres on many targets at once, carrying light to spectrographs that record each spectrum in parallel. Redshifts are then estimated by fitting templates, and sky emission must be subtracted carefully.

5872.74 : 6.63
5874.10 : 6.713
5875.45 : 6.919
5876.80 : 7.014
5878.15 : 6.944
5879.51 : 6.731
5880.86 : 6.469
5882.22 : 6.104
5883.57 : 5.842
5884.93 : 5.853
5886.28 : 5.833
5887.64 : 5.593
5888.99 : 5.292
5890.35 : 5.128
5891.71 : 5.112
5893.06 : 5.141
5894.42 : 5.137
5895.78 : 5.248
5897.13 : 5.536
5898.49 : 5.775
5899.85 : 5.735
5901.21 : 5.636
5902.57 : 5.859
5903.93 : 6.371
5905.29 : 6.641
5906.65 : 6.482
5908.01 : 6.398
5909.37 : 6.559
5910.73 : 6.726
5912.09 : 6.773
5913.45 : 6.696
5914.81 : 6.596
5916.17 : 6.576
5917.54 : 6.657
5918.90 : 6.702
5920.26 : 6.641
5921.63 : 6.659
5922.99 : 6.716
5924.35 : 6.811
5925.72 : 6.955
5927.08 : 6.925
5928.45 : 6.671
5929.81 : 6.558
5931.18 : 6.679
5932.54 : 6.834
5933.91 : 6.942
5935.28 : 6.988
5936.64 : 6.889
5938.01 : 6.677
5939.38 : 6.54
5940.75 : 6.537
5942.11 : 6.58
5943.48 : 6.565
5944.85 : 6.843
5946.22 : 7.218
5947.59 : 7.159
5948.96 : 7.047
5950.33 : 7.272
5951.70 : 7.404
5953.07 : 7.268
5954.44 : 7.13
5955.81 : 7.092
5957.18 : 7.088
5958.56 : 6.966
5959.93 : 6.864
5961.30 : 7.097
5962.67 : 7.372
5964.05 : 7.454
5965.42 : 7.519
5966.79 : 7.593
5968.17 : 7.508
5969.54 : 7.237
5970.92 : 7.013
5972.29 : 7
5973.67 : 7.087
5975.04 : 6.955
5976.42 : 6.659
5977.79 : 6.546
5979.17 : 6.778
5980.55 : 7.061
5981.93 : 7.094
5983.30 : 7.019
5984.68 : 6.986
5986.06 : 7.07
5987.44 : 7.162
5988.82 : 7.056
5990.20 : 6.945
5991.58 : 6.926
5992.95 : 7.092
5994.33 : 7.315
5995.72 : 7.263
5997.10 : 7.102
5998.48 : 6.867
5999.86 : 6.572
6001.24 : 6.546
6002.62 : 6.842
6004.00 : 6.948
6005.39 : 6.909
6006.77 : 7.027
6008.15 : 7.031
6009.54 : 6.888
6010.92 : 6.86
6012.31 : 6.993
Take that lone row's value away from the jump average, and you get -0.977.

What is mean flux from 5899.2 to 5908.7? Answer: 6.16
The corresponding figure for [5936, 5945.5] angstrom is 6.66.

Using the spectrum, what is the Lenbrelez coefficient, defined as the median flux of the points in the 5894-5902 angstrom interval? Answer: 5.59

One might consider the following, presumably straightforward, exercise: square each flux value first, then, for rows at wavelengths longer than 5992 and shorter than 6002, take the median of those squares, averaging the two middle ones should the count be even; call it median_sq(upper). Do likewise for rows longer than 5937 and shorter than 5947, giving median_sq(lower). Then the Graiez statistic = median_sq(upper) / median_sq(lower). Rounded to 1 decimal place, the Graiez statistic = 1.2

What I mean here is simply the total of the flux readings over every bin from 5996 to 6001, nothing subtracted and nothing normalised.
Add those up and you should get 20.5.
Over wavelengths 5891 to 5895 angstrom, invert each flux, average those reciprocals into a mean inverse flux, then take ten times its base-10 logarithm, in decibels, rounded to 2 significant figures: -7.1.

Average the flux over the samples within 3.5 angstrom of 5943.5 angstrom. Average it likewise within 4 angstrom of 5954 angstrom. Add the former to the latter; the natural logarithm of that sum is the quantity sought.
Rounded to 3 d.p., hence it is 2.636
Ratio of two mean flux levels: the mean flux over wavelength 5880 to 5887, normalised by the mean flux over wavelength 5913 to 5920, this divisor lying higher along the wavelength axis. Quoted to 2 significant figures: 0.91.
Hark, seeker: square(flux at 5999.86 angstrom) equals 43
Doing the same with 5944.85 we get 47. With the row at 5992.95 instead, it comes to 50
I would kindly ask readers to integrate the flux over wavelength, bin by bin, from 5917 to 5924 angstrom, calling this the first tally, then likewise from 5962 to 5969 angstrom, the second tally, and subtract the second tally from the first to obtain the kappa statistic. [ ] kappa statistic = -6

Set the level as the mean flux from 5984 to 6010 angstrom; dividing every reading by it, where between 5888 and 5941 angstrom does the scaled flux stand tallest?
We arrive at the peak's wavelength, 5935.28 angstrom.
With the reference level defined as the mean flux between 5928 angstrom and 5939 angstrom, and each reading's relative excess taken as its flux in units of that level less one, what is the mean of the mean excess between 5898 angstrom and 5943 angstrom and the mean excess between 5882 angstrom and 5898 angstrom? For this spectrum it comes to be -0.11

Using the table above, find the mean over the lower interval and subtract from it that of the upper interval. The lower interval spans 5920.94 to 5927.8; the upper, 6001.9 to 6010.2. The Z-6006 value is -0.13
